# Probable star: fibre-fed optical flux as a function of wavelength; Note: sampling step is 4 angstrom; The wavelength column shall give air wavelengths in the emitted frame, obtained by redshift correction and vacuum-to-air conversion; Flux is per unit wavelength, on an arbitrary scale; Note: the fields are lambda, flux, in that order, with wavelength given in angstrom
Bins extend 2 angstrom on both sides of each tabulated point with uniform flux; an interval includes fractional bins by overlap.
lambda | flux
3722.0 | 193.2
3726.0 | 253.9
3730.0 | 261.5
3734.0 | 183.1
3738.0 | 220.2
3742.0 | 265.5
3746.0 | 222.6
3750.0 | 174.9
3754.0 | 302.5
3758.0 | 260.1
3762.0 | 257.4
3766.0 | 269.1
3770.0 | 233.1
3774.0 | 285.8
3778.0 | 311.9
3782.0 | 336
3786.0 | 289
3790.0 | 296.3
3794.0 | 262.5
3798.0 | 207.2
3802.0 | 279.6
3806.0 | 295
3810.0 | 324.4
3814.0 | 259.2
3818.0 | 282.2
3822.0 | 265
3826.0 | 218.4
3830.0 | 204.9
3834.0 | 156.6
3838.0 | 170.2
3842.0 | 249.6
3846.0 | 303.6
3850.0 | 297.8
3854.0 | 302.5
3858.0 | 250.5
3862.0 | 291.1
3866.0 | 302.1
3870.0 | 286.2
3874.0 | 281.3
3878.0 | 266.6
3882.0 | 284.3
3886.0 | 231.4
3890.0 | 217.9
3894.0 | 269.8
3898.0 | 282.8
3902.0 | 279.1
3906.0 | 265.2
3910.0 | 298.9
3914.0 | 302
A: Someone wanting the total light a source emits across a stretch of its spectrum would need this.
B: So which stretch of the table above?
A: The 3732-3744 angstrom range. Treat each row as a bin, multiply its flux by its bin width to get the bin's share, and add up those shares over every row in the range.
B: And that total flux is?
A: 2675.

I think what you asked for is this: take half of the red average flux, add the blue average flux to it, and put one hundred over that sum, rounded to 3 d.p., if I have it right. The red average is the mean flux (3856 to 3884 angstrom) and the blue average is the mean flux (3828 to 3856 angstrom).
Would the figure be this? 0.263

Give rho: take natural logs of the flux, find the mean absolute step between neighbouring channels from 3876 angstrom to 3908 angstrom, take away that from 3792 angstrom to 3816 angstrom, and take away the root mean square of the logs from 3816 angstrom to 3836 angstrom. -5.49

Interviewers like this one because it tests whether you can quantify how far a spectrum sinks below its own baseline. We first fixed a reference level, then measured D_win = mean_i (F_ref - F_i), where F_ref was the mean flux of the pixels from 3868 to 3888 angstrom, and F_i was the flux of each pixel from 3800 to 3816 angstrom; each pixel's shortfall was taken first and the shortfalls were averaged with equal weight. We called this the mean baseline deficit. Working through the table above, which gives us -20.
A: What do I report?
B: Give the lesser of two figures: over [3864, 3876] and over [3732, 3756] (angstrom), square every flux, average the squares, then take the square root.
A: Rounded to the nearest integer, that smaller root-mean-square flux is 232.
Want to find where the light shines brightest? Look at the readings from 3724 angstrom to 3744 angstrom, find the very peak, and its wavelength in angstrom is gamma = 3742.0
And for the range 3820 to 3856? 3846.0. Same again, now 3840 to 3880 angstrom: 3846.0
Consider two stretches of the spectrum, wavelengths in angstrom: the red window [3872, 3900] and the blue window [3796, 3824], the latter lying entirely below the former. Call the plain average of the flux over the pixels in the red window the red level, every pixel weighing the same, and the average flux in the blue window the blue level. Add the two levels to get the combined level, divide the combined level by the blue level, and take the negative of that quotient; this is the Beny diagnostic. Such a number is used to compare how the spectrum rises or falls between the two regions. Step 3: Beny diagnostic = -1.96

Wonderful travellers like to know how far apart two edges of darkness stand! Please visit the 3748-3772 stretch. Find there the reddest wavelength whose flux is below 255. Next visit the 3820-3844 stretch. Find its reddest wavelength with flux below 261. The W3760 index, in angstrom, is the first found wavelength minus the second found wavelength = -72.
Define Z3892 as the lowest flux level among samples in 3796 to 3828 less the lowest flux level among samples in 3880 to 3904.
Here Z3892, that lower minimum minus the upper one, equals -11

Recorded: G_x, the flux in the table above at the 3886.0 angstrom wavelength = 231.4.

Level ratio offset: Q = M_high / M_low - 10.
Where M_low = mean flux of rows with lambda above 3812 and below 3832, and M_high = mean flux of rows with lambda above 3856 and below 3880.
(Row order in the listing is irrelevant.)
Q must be -8.9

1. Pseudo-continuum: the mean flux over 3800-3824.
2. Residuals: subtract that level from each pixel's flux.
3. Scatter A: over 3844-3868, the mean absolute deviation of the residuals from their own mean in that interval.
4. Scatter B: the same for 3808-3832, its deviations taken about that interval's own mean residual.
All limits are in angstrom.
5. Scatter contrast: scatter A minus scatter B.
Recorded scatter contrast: -18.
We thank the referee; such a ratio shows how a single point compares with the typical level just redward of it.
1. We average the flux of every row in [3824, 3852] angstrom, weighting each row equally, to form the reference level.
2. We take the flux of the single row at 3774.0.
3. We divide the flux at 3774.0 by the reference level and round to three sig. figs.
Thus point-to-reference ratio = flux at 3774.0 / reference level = 1.25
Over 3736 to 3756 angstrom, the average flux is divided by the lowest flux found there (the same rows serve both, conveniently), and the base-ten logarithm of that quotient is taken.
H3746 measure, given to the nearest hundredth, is 0.13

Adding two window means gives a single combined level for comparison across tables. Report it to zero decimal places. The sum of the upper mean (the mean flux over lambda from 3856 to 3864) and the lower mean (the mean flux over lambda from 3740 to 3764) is 518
